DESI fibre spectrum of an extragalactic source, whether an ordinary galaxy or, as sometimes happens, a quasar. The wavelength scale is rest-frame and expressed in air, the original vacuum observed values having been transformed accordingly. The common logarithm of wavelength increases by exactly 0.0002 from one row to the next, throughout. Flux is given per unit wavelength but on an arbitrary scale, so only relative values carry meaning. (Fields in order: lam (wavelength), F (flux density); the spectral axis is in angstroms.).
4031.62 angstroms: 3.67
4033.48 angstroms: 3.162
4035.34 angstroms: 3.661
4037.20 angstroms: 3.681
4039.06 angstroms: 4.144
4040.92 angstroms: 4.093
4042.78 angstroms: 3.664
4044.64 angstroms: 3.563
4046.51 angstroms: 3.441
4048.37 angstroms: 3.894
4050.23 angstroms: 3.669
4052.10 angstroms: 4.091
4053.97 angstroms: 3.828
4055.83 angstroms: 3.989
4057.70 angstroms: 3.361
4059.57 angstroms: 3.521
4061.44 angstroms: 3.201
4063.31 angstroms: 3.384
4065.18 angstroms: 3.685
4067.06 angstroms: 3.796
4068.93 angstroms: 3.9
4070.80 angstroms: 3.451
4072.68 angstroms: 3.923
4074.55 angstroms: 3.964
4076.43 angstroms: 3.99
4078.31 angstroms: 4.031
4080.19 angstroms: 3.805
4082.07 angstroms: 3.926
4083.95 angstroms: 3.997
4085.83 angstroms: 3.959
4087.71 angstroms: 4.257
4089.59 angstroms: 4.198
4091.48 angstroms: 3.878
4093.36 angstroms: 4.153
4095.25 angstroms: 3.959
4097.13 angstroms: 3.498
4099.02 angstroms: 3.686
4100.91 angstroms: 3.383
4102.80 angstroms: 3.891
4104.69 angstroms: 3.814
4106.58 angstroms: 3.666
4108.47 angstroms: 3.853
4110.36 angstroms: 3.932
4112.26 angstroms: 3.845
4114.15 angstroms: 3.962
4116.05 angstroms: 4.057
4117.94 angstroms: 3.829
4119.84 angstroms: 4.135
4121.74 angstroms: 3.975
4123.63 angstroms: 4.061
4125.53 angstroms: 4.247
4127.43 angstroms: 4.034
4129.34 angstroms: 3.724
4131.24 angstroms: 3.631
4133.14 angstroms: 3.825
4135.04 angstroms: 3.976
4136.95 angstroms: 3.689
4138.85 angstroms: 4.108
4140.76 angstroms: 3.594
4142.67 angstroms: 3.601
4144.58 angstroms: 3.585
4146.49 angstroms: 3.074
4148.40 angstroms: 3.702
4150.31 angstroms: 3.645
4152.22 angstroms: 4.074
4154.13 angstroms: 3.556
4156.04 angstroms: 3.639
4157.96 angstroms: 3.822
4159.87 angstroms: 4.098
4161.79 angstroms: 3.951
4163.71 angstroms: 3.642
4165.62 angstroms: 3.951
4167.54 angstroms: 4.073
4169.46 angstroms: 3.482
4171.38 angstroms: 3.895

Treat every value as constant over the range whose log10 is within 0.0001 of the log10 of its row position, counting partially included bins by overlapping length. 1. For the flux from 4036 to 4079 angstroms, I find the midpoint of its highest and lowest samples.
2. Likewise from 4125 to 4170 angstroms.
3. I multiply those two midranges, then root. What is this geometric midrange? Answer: 3.67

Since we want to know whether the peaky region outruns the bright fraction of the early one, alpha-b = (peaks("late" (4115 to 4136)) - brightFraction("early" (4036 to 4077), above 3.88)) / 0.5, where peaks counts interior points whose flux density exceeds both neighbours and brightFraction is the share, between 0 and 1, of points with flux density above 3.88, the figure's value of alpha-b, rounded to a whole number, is 3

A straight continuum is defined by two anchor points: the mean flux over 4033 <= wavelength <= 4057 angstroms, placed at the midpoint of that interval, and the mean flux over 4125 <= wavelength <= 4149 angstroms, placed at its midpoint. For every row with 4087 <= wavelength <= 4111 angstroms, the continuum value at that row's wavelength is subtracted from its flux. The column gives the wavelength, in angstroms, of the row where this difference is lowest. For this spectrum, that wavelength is 4100.91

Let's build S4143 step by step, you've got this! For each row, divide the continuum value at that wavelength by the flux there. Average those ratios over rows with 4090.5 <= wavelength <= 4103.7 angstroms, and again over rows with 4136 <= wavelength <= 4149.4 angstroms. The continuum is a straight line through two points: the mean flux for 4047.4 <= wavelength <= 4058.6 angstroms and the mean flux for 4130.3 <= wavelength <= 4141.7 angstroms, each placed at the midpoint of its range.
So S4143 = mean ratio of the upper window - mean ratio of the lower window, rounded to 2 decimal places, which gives 0.05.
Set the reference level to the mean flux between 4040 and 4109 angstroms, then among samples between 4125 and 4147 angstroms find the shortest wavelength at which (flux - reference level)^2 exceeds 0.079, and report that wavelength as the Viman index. 4125.53 angstroms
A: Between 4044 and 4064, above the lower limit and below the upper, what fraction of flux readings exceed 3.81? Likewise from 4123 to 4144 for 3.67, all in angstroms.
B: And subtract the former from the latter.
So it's 0.36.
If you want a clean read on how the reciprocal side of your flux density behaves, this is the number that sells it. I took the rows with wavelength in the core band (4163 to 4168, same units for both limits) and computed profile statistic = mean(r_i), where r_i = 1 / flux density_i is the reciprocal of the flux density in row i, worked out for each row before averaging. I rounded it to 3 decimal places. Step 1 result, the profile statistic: 0.258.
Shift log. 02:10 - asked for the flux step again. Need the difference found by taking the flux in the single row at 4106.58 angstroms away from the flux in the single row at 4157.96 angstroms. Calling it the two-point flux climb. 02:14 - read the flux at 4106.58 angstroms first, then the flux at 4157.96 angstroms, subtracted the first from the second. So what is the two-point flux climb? 0.2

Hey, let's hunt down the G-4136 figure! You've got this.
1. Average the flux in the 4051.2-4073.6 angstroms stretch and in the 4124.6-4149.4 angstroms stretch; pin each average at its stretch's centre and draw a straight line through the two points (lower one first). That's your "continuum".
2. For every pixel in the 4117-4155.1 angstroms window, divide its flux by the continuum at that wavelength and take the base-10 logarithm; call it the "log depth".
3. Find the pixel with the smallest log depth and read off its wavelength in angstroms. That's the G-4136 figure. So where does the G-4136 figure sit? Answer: 4146.49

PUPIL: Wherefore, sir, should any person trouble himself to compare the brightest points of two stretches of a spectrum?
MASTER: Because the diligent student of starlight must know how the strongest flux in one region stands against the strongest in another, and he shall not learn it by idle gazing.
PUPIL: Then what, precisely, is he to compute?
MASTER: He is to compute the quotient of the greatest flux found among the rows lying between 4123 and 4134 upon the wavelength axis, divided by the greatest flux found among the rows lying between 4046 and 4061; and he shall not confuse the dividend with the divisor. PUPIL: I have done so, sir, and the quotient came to 1.04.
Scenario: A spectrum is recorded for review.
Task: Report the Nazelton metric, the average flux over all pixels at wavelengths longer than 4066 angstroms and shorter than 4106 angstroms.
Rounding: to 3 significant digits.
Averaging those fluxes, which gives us 3.88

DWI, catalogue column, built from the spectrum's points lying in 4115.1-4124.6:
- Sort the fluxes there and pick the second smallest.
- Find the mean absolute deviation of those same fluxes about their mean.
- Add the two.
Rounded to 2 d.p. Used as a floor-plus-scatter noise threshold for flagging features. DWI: 4.06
